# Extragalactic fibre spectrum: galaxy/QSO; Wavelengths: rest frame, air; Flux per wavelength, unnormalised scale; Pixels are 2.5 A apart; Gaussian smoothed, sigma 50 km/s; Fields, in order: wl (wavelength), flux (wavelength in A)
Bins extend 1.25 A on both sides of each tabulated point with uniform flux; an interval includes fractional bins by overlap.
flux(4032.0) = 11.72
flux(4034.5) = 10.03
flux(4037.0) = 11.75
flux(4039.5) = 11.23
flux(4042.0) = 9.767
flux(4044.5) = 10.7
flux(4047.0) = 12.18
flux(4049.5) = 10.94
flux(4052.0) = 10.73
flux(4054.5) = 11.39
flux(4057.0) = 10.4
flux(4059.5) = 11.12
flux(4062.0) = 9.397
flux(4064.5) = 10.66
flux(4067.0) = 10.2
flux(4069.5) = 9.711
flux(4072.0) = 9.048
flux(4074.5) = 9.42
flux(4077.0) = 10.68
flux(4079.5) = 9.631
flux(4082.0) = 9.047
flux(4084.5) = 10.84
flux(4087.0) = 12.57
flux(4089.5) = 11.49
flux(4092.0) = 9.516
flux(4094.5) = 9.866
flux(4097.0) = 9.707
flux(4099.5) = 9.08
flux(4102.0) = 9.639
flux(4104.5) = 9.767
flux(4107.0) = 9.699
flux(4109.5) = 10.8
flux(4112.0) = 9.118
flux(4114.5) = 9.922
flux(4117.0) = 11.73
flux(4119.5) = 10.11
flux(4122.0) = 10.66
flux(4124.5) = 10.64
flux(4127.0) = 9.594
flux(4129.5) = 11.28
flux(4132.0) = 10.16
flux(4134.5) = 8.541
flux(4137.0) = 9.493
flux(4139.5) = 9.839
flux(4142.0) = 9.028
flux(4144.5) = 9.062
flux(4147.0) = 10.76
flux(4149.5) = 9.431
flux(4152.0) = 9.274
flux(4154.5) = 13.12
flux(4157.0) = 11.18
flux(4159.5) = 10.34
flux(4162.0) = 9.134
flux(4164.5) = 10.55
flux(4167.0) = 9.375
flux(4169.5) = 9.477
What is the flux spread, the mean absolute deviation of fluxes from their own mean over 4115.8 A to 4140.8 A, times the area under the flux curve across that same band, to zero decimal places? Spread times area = 178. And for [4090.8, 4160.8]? 515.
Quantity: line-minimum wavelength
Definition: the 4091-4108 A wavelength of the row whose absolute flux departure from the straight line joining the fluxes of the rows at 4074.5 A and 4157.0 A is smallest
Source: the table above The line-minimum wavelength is 4094.5 A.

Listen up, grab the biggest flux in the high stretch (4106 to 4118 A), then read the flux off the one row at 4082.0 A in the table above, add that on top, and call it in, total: 20.8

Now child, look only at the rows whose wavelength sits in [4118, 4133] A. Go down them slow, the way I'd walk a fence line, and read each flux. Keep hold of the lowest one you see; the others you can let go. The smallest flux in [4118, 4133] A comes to 9.594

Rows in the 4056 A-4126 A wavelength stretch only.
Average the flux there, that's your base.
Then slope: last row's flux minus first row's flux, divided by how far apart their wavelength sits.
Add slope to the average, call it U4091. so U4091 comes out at 10.16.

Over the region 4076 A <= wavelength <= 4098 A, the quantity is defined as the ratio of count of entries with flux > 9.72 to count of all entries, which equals 0.56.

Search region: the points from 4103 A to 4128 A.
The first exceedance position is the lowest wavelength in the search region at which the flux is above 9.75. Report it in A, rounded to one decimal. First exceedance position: 4104.5 A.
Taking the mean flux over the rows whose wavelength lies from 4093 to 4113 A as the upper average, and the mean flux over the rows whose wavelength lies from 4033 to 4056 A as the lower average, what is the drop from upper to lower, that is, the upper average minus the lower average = -1.3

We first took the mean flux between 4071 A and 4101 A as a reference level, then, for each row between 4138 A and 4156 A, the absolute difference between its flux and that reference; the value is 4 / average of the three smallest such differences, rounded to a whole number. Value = 8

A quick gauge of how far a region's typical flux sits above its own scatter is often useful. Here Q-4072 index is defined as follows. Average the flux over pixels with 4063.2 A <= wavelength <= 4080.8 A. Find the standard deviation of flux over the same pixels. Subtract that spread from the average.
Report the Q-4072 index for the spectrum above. 9.3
